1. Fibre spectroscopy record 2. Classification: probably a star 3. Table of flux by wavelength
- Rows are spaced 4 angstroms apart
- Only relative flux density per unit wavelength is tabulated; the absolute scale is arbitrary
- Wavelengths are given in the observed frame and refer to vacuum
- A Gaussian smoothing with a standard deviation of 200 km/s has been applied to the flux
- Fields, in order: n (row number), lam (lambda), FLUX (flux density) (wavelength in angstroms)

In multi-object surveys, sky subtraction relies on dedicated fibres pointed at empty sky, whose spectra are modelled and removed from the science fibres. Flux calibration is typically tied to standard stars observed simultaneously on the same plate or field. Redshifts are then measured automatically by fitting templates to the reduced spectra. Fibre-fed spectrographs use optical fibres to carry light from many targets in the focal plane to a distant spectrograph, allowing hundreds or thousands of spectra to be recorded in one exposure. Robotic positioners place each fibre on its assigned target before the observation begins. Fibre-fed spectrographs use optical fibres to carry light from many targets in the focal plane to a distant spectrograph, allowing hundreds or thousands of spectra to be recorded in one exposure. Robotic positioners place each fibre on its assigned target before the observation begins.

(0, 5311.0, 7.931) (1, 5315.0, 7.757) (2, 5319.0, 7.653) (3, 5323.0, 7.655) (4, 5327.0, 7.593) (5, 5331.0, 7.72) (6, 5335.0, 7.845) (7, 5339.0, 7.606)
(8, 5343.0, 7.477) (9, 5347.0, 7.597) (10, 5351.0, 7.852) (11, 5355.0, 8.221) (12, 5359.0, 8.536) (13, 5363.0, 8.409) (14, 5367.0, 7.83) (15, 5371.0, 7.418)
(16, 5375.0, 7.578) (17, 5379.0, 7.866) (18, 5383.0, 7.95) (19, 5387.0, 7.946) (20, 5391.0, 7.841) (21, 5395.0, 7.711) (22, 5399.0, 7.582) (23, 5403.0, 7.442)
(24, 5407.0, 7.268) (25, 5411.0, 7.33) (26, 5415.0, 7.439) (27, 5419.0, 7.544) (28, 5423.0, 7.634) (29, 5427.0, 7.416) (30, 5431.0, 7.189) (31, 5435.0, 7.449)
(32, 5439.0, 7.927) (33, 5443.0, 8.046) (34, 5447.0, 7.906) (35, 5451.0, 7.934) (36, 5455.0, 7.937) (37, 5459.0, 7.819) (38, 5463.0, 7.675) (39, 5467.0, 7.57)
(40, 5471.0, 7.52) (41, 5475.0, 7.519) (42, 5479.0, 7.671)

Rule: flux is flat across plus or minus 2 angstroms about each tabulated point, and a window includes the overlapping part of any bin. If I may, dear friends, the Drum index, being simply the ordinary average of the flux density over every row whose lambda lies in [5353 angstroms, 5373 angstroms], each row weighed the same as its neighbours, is 8.08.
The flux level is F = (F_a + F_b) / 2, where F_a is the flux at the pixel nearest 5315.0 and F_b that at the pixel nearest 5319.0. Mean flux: 7.7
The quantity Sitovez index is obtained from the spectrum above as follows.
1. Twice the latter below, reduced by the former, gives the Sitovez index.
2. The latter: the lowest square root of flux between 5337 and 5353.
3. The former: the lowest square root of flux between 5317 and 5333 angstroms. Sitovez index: 2.71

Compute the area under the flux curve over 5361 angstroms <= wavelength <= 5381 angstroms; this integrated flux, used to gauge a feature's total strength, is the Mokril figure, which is 156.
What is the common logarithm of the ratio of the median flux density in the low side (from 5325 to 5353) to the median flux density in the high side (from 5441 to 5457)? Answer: -0.018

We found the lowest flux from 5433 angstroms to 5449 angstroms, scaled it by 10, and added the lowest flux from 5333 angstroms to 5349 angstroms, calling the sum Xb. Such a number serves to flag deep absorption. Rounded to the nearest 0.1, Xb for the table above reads 82.0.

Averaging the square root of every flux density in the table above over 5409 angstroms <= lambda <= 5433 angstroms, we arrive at 2.72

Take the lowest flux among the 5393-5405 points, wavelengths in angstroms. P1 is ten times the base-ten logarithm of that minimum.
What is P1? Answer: 8.72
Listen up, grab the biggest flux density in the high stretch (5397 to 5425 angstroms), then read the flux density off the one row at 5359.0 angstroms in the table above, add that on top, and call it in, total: 16.2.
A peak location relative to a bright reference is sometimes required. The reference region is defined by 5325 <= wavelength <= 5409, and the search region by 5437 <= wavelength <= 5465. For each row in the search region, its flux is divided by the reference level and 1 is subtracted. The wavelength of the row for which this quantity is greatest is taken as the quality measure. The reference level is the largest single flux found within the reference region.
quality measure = 5443.0 angstroms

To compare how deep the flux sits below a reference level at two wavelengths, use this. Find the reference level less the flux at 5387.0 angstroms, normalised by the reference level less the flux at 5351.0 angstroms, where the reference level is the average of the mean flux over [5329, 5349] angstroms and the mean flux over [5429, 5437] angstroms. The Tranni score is 1.3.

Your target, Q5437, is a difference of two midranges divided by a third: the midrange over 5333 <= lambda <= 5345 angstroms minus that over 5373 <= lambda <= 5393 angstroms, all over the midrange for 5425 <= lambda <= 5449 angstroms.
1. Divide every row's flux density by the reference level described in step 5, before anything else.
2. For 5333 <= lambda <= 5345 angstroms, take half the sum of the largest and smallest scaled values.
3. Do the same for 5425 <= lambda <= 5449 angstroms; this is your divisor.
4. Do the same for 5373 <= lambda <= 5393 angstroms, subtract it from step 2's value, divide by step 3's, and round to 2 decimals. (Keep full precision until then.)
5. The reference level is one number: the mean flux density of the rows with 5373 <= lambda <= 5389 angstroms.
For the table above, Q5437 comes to -0.01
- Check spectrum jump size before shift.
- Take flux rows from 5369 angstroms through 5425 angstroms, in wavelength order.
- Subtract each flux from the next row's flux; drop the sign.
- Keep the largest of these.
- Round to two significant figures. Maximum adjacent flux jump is 0.29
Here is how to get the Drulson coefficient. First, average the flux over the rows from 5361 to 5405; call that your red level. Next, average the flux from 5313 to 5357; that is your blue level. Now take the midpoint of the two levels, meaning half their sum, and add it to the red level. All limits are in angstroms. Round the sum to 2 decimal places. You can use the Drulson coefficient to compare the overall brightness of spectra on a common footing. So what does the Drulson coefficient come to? 15.53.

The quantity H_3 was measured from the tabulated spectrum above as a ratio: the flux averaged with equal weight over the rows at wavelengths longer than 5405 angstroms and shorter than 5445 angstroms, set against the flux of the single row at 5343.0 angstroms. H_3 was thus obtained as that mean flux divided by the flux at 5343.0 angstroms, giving 1.01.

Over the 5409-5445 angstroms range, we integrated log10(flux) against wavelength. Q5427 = 31.6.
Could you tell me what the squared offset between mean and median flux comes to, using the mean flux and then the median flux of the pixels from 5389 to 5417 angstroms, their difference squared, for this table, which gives 0.0055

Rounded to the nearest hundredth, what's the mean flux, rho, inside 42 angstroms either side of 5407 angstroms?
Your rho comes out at 7.63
